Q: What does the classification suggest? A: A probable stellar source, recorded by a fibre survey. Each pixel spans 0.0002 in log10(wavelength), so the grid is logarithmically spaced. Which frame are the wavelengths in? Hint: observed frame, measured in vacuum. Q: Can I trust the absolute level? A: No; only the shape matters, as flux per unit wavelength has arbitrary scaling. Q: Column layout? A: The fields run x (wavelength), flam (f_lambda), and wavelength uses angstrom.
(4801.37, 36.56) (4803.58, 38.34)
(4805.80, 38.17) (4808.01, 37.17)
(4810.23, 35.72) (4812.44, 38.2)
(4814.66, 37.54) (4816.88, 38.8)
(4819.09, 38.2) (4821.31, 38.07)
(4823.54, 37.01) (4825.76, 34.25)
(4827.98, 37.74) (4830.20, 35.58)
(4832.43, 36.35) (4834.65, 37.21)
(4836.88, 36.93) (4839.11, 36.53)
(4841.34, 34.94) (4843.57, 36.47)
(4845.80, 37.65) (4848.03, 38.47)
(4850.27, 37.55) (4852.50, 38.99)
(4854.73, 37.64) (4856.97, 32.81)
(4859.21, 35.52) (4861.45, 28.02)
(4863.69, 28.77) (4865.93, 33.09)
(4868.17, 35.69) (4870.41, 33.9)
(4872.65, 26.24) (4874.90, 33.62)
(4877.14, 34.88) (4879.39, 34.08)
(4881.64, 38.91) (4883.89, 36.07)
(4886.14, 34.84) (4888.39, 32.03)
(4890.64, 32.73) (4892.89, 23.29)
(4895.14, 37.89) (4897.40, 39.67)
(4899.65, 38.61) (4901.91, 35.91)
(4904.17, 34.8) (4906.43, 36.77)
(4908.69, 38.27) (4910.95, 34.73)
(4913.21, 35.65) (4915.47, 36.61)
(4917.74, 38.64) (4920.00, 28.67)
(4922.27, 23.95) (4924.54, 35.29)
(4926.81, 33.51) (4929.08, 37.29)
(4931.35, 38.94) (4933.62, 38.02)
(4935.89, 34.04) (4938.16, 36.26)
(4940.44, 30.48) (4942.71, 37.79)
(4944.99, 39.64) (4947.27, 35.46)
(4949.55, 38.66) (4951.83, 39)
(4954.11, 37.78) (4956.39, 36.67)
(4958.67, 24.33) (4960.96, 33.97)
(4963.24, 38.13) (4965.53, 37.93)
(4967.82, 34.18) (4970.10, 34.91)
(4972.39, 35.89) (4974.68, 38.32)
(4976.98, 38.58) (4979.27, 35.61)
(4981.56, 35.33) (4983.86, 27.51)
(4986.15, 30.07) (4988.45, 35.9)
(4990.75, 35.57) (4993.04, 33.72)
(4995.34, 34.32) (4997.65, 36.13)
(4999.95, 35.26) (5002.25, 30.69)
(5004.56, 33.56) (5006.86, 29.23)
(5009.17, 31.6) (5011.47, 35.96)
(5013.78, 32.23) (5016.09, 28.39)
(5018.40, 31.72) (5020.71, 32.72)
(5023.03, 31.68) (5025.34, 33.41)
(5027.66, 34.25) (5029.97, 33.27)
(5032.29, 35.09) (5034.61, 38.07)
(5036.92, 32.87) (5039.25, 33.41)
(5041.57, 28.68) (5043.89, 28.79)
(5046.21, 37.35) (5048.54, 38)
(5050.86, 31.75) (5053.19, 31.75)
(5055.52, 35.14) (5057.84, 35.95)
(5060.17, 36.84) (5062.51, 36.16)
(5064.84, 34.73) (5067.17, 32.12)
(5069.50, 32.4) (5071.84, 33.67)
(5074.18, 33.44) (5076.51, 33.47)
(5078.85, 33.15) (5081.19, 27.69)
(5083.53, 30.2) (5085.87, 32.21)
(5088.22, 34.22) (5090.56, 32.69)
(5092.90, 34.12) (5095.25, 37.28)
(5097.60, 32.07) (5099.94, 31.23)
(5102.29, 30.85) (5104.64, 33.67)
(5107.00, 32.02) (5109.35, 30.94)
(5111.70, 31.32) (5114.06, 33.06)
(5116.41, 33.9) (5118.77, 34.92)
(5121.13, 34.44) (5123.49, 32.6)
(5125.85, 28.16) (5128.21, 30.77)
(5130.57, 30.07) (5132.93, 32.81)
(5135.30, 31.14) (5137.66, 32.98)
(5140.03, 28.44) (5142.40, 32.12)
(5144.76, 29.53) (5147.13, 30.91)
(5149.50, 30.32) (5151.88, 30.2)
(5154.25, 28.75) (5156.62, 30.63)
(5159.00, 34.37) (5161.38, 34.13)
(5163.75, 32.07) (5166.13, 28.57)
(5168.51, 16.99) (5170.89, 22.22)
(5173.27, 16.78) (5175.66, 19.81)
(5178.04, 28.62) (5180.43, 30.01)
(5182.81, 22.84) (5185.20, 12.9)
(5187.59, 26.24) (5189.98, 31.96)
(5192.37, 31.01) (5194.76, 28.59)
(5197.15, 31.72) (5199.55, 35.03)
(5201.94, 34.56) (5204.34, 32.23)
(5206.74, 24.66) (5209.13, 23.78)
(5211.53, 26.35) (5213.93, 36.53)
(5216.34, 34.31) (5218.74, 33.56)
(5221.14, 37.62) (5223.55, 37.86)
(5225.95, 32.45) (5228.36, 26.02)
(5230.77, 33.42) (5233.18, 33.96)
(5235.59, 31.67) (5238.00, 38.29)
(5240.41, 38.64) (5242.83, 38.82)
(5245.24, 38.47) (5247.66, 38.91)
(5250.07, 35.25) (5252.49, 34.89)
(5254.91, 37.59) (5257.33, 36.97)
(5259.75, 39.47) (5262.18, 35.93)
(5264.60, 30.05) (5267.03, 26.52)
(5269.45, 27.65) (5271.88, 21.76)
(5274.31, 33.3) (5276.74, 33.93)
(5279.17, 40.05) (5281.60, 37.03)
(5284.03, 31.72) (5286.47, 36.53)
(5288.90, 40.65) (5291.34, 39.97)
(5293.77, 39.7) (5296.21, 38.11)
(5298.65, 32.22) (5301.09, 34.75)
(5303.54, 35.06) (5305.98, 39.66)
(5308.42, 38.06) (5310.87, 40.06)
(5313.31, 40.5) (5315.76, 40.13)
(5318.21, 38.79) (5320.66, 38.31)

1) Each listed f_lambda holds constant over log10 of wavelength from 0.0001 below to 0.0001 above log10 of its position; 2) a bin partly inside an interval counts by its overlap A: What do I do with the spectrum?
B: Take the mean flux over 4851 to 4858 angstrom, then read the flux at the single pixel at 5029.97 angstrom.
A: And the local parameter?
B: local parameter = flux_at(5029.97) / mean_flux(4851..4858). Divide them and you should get 0.91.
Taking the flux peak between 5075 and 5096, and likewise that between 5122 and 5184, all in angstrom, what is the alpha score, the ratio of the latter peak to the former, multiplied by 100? 92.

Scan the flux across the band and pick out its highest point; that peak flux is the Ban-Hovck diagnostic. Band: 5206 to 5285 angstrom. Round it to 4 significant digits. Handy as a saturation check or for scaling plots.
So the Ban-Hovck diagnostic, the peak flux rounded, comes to 40.05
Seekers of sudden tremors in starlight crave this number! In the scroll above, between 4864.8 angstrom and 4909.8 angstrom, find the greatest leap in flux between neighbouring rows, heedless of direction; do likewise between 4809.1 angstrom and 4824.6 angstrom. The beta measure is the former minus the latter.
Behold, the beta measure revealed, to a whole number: 12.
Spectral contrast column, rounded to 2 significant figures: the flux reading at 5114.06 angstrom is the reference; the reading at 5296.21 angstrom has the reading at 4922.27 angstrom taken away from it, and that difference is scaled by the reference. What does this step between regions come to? 0.43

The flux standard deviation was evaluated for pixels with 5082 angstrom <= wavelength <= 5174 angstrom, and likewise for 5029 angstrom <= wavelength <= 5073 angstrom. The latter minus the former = -1.4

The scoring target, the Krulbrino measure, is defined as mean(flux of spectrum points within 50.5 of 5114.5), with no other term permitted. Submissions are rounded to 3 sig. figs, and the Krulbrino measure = 32.1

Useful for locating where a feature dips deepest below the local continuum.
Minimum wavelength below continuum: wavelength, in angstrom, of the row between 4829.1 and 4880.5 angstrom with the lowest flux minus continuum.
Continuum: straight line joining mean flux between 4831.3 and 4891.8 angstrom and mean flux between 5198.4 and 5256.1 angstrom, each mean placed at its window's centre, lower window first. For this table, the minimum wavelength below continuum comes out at 4872.65 angstrom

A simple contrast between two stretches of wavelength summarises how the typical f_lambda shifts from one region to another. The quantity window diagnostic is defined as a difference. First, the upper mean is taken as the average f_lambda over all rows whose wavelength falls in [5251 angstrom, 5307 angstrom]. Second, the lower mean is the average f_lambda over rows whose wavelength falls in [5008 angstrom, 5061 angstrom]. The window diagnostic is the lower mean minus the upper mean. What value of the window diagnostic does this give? -2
